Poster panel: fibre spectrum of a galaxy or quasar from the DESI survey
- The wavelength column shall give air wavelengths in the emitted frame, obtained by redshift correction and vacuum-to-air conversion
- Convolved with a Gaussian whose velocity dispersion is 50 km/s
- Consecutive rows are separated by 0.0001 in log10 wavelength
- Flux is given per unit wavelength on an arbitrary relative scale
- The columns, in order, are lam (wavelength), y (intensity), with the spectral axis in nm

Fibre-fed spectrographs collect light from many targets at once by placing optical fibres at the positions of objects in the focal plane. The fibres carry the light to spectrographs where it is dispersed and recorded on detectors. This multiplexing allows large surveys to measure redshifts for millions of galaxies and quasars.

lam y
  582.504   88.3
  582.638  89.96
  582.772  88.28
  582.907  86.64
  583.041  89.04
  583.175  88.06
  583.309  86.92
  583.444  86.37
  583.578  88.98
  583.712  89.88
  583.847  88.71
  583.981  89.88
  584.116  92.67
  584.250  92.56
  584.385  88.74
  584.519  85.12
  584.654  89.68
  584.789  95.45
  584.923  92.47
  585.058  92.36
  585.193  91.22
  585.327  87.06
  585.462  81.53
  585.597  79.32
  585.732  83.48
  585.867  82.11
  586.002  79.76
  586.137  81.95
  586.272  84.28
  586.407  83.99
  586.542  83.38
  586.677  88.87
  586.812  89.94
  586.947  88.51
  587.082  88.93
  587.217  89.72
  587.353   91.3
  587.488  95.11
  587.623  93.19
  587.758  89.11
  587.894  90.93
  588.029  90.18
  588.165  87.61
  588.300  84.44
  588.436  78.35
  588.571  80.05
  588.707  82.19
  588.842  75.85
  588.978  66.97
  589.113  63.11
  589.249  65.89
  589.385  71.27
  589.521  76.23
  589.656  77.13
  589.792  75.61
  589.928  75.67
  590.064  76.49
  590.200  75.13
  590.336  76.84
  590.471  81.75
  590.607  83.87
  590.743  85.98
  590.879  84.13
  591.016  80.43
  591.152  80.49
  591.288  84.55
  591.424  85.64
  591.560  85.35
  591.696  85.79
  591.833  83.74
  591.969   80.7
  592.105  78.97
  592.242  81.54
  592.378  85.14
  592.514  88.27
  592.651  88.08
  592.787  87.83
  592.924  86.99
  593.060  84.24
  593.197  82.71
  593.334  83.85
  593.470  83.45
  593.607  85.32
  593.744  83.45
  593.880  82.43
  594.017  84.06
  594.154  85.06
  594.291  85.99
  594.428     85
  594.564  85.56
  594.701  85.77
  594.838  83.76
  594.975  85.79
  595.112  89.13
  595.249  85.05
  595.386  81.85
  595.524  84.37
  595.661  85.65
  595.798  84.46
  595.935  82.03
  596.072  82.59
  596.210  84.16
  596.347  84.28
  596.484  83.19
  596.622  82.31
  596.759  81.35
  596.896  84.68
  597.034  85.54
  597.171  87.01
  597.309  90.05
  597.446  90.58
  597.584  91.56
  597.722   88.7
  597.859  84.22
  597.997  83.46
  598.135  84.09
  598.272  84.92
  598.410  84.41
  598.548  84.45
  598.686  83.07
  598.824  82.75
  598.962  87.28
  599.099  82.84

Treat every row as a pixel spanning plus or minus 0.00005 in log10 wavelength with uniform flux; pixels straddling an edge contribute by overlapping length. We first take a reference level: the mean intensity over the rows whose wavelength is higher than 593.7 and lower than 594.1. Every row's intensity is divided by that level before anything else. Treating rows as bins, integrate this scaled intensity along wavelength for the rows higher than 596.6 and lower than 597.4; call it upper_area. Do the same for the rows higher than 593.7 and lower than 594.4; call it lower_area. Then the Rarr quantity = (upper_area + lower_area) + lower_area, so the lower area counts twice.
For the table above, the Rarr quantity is 2.2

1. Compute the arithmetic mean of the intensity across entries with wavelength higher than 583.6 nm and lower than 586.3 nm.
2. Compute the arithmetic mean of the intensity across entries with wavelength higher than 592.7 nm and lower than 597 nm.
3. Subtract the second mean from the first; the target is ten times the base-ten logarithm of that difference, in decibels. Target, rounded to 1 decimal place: 4.8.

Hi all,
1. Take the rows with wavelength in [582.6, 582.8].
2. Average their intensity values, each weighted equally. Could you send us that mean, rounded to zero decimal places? 89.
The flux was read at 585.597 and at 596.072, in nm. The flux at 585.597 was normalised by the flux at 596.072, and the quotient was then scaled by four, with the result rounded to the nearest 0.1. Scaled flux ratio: 3.8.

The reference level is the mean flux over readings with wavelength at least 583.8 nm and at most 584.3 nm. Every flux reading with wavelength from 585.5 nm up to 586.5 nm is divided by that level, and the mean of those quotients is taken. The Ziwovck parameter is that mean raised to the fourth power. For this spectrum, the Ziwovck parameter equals 0.66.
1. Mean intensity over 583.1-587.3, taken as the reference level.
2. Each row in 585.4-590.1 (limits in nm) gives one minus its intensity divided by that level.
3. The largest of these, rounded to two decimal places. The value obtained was 0.28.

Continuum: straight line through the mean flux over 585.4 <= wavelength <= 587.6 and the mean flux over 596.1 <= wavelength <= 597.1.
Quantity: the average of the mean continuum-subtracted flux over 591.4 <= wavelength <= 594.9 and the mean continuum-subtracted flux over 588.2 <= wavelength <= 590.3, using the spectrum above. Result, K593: -5.0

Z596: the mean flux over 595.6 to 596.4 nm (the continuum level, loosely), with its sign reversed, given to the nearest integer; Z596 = -84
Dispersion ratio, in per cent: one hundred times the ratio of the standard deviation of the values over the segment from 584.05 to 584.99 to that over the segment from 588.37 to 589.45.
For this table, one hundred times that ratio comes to 47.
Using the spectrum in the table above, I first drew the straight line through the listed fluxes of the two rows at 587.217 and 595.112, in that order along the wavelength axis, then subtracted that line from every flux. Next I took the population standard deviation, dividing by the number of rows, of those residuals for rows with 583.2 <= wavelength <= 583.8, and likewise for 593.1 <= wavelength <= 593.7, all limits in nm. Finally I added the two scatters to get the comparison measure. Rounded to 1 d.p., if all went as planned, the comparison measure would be 2.4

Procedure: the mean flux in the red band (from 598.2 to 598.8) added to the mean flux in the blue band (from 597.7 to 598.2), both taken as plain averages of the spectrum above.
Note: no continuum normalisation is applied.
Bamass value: 169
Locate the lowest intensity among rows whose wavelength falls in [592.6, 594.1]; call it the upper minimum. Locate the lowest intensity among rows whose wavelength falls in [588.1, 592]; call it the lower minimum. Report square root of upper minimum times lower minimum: 72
